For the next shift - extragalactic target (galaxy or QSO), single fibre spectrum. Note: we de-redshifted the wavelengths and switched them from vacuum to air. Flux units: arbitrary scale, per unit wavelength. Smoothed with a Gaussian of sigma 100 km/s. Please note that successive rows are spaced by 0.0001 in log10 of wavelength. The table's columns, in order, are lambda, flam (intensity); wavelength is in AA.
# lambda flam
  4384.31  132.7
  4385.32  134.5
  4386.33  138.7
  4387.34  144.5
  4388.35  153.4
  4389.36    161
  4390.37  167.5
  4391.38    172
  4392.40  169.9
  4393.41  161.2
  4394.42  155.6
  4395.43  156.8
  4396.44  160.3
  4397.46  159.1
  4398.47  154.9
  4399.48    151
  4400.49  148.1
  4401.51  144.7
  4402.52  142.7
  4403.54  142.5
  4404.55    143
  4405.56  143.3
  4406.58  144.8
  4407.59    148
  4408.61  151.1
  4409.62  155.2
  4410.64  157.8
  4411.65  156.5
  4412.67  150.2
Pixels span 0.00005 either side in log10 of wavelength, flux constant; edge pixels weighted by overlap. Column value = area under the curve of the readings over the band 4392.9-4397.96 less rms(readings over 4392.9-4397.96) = 644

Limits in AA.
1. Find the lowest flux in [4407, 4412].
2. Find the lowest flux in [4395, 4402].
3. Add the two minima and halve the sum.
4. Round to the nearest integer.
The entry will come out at 146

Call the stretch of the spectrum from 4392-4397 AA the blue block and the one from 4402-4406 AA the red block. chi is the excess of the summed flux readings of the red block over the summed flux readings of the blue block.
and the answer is -232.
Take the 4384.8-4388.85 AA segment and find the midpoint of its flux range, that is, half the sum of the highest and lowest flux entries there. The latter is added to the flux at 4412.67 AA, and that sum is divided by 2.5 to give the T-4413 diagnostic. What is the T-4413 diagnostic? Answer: 118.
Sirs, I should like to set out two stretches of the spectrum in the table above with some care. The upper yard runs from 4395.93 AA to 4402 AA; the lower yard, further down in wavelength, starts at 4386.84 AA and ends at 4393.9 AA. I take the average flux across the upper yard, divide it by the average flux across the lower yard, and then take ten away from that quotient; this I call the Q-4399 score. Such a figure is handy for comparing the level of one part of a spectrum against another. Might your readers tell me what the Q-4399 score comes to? -9.05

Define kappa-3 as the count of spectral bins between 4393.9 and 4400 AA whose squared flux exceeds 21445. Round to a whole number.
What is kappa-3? 6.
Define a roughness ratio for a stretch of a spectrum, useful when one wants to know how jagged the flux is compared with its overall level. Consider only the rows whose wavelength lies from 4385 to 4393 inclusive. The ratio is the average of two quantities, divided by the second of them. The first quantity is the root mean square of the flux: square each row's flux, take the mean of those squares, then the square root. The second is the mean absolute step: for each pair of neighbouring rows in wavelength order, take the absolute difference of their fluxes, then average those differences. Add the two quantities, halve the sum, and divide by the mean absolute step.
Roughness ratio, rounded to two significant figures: 14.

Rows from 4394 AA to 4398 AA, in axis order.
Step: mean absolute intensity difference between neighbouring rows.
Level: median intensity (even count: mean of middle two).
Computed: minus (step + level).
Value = -160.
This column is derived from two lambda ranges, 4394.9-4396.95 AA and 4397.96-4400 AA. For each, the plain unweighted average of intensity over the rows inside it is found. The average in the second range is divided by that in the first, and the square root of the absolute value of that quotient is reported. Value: 0.98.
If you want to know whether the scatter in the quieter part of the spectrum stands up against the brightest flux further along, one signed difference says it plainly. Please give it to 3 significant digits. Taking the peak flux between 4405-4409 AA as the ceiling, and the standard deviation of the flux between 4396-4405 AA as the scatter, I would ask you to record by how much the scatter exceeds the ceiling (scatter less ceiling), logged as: -144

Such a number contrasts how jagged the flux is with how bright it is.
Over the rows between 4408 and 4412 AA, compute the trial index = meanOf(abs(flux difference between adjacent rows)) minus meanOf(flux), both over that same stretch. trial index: -152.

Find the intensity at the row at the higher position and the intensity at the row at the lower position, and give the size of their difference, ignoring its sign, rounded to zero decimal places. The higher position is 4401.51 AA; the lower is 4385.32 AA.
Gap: 10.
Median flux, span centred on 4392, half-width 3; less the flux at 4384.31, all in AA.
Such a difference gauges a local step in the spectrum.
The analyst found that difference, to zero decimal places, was 32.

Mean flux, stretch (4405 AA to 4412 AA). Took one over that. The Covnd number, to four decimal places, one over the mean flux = 0.0066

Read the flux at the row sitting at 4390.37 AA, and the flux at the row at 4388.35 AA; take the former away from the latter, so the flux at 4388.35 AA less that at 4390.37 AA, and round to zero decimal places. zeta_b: -14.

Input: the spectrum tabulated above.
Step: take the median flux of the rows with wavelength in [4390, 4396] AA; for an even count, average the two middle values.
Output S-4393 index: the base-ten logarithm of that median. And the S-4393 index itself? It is 2.22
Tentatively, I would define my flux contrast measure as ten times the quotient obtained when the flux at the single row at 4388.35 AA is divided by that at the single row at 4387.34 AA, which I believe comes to 10.6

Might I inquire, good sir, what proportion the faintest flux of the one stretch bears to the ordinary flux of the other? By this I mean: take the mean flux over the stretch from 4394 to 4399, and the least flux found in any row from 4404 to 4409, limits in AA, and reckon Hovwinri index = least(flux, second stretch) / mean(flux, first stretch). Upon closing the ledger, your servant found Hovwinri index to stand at 0.91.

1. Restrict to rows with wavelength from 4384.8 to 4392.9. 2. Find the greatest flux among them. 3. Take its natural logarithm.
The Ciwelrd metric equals 5.15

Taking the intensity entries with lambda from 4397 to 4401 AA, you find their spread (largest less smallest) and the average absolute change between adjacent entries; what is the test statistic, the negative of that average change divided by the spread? -0.33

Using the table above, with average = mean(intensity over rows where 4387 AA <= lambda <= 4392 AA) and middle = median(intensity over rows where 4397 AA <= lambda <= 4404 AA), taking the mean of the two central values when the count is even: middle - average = -12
